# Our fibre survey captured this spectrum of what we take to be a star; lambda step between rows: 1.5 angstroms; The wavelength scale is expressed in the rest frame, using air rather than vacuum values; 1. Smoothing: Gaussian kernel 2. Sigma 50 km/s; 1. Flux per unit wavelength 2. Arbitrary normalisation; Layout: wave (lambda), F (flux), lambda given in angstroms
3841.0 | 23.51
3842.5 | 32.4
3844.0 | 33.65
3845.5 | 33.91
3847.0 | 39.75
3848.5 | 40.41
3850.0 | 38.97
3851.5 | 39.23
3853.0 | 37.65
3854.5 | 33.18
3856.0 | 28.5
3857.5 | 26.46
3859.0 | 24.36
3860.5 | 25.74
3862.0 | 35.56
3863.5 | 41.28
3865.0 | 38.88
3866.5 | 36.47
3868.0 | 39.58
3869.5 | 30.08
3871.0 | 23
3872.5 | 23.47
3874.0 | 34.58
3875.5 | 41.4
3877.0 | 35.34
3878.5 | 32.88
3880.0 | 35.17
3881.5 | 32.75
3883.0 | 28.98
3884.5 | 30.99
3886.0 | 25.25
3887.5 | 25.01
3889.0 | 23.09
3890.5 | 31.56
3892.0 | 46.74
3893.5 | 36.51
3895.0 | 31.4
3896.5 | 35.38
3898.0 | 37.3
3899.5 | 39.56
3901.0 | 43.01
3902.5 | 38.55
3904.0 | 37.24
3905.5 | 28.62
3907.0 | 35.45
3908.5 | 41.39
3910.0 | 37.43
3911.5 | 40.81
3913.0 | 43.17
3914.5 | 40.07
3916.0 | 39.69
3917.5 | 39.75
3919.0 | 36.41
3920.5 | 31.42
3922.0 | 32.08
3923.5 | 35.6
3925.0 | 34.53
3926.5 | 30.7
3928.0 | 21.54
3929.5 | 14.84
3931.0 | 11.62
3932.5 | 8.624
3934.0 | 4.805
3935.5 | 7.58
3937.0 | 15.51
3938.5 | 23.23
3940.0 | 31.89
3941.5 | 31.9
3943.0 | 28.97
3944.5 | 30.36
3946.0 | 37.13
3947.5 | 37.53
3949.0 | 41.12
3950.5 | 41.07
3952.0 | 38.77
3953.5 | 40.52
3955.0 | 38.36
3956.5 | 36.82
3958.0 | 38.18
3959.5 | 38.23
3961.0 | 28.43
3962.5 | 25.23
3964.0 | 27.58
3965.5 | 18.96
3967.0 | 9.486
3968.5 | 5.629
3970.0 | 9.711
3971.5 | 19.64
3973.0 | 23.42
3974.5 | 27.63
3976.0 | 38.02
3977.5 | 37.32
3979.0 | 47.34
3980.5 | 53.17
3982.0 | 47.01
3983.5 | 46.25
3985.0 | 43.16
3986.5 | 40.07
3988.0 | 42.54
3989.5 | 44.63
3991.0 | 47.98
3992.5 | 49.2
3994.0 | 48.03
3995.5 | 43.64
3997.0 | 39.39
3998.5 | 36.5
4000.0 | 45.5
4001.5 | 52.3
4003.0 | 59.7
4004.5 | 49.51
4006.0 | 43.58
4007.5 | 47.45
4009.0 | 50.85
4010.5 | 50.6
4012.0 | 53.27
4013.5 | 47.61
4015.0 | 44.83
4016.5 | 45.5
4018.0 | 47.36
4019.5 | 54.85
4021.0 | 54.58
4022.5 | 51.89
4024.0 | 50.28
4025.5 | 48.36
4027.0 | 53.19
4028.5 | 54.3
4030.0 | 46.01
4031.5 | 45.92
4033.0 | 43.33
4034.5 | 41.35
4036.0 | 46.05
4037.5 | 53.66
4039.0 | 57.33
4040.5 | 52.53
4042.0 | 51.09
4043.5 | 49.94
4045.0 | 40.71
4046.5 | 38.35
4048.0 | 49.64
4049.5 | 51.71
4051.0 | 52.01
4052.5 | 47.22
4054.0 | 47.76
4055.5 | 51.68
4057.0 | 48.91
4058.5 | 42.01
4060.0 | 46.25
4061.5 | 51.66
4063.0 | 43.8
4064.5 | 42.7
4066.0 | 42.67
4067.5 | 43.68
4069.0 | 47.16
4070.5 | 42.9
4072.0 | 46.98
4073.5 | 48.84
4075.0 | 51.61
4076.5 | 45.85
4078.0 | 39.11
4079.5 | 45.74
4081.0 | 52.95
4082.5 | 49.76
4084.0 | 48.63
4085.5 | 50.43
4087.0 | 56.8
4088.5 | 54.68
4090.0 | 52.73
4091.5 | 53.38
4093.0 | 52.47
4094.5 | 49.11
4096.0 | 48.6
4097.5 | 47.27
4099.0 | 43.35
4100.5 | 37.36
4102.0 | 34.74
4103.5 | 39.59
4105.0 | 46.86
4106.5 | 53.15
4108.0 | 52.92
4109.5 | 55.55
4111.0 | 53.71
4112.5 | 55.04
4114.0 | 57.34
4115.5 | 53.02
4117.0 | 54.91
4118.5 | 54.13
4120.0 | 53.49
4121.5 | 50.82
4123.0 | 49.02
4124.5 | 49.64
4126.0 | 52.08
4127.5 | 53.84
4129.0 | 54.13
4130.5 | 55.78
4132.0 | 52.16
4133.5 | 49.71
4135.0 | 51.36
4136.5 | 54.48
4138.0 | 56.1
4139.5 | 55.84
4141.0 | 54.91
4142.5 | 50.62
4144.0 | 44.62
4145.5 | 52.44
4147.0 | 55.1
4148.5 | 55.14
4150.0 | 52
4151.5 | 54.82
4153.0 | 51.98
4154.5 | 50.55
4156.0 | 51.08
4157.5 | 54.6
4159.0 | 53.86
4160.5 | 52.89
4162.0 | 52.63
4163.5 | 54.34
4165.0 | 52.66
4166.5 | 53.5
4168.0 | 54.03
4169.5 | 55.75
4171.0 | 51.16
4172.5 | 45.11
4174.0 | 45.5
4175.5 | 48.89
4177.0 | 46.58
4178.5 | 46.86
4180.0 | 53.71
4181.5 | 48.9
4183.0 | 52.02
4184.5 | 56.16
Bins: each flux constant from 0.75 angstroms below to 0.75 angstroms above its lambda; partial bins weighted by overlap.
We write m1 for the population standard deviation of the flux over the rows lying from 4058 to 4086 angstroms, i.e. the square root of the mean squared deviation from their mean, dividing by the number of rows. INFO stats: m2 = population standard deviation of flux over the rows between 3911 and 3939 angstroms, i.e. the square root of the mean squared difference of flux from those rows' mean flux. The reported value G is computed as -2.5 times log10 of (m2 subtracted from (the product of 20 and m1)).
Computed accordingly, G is -4.5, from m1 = 3.7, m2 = 12.6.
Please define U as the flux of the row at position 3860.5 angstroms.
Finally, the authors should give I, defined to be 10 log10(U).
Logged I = 14.1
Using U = 25.74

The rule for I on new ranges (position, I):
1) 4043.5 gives 17.0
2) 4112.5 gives 17.4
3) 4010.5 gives 17.0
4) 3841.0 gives 13.7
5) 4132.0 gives 17.2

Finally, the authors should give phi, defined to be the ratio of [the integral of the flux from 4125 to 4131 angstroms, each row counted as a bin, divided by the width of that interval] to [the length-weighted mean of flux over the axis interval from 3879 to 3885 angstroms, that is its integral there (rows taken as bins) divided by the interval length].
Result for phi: 1.68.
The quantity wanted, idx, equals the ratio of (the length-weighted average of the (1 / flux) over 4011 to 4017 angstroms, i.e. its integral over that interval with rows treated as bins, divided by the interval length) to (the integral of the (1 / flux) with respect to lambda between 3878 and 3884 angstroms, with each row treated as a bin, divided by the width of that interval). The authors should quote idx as 0.67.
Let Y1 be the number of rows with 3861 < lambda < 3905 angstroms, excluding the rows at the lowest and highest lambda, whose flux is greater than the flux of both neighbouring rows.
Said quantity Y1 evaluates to 7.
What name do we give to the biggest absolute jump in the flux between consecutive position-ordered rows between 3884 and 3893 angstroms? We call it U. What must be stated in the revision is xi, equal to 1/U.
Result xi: 0.066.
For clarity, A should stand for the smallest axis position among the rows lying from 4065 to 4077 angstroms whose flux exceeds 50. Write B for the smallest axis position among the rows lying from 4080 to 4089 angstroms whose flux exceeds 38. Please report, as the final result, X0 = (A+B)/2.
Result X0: 4078.0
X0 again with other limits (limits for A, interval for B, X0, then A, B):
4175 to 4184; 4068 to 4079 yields 4124.5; 4180.0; 4069.0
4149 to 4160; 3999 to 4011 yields 4075.0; 4150.0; 4000.0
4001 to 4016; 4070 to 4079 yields 4036.0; 4001.5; 4070.5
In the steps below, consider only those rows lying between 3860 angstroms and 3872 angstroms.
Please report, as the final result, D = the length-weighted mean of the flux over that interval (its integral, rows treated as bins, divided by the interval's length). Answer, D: 34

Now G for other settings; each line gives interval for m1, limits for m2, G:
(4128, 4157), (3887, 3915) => -4.2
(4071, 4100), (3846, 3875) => -4.7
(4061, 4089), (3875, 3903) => -4.8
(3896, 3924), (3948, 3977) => -4.5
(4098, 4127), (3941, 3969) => -5.2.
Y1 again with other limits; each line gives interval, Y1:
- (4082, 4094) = 2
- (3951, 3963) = 2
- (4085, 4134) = 7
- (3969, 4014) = 6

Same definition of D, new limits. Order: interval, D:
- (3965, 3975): 16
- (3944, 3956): 38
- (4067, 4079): 46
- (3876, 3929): 35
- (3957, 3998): 35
